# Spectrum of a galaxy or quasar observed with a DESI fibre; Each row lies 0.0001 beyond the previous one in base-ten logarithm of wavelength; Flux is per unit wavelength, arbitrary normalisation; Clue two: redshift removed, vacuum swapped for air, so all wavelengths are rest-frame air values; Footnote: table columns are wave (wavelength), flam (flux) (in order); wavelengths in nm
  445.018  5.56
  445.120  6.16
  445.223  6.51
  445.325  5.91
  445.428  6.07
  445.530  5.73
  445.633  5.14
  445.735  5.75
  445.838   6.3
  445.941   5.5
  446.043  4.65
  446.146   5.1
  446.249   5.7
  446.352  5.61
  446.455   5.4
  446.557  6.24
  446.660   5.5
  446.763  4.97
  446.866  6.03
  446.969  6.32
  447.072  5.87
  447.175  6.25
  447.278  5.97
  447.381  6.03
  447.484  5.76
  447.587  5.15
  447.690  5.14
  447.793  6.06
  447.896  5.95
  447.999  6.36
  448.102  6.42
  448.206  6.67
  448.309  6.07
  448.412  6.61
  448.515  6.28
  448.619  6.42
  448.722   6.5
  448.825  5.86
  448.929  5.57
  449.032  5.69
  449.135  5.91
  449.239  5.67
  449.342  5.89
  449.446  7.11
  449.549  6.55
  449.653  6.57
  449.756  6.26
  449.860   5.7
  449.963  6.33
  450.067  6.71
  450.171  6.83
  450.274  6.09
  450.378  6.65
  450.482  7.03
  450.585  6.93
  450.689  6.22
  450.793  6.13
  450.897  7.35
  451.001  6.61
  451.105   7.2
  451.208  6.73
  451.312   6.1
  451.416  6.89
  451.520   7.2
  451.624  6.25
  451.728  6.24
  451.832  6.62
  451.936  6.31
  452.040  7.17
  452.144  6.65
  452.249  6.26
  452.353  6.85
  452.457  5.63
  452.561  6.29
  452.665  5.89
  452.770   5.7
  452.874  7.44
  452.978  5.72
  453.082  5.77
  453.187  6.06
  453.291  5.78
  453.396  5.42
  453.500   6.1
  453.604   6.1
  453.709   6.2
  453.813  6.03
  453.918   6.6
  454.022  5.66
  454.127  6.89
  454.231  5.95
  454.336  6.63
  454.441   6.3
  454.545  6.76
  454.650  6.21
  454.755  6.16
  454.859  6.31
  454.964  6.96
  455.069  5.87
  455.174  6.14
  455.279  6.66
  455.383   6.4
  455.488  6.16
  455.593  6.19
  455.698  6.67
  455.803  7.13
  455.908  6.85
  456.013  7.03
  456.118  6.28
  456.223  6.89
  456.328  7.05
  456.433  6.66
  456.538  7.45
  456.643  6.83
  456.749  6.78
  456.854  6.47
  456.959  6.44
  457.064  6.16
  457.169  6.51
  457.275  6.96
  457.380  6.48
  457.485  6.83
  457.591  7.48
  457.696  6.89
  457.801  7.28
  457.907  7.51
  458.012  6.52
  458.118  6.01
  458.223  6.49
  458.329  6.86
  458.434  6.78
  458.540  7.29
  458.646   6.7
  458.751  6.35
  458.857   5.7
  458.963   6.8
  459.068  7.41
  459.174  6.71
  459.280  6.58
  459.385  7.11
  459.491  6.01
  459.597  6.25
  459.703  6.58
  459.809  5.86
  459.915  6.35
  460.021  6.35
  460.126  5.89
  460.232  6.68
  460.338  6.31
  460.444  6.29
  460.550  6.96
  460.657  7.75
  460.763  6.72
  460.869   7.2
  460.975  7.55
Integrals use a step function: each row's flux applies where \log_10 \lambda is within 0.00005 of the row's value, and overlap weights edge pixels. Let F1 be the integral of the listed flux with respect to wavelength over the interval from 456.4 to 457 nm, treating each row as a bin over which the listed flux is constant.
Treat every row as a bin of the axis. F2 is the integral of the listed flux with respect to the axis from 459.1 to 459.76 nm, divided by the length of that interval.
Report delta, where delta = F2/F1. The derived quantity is 1.61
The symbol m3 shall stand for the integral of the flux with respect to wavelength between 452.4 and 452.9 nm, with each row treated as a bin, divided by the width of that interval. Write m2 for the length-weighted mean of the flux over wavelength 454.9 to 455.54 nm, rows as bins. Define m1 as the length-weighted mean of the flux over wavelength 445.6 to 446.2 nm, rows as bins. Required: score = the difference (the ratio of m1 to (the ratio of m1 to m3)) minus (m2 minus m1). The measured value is 5.2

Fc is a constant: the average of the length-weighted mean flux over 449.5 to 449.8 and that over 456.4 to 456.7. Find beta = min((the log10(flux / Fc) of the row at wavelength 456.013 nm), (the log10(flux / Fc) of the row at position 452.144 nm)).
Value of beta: 0.00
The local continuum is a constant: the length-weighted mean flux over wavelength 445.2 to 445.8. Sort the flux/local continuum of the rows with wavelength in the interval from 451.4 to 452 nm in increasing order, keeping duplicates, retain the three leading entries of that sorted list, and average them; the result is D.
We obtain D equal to 1.07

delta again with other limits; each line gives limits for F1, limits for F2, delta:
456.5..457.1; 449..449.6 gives 1.53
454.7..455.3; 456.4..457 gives 1.79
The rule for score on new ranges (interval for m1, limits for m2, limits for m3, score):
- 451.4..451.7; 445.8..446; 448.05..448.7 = 7.3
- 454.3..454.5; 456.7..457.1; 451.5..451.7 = 6.6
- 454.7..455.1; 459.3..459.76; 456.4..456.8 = 6.8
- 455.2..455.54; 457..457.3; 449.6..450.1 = 6.2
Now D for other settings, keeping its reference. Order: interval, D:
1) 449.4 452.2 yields 1.02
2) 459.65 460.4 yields 1.03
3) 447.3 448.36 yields 0.92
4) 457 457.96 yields 1.09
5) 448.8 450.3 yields 0.97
